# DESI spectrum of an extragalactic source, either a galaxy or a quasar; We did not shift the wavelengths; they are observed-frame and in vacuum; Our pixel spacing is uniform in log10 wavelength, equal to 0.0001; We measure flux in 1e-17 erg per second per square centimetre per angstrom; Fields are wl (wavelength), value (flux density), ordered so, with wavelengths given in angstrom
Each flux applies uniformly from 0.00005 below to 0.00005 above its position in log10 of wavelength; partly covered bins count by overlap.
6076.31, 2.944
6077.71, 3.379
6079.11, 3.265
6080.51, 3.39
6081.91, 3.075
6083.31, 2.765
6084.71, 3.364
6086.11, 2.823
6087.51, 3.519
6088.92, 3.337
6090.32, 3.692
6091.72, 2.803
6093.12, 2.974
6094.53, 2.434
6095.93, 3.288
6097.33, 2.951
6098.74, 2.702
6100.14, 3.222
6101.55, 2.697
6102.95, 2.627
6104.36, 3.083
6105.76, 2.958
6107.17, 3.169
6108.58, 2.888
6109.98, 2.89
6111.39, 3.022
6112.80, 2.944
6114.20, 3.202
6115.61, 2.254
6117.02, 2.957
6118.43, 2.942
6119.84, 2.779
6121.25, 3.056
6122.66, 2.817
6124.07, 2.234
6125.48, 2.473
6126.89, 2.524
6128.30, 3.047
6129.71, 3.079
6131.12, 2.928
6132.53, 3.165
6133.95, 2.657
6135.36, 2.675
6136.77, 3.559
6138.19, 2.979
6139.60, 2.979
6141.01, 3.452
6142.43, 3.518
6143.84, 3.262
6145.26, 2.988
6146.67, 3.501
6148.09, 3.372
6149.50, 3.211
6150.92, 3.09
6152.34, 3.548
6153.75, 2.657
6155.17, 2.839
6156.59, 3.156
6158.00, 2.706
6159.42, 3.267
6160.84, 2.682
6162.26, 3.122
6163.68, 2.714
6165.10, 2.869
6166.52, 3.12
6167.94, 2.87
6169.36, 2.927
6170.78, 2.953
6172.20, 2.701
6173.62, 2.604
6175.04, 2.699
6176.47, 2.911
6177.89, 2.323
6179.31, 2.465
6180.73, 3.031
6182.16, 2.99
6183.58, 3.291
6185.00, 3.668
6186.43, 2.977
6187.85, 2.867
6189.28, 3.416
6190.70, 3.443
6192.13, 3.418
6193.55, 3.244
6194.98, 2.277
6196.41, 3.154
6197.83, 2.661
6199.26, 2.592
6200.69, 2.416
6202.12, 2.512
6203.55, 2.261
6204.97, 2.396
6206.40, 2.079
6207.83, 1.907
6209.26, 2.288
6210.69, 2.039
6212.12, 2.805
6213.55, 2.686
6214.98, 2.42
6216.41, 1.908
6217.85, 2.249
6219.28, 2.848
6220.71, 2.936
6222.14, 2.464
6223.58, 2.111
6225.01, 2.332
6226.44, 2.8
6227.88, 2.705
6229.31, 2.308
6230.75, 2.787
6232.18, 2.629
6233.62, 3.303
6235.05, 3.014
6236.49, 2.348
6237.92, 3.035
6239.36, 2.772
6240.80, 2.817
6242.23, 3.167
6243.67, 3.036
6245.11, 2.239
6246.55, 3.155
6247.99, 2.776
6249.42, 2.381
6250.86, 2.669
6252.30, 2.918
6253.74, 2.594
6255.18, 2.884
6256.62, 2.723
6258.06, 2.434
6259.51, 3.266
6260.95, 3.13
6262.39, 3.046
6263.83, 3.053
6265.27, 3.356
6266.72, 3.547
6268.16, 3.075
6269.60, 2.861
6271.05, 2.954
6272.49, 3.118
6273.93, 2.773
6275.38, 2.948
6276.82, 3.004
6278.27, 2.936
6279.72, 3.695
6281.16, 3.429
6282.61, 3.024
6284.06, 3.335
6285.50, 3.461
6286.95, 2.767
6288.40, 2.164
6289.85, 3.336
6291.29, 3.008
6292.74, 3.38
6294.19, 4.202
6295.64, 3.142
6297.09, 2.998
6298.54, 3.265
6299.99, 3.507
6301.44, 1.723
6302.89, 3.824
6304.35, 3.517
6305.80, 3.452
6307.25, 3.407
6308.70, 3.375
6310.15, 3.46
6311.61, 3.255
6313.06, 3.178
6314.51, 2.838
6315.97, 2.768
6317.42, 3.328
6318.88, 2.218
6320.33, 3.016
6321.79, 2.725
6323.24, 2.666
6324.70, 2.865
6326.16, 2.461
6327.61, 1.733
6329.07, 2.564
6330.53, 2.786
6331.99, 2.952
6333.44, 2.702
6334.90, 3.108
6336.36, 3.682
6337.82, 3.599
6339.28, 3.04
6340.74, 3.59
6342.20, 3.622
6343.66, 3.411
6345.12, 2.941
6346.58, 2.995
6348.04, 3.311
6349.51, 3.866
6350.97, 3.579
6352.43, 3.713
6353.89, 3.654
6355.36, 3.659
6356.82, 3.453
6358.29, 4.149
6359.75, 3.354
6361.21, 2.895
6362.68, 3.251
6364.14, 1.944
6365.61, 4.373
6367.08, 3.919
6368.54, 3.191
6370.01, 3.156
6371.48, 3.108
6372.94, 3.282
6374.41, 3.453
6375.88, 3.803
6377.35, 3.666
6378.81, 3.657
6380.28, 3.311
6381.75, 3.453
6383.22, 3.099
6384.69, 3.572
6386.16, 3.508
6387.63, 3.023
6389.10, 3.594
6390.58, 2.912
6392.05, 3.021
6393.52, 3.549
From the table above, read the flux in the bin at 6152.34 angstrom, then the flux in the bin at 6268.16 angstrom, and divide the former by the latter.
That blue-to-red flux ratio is 1.2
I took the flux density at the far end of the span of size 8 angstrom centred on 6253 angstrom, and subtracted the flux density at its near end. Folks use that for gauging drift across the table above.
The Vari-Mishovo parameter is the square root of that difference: 0.6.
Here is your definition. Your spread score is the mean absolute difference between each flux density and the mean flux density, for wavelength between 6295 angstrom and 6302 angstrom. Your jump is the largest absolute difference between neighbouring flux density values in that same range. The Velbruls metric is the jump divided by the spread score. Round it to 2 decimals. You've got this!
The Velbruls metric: 3.70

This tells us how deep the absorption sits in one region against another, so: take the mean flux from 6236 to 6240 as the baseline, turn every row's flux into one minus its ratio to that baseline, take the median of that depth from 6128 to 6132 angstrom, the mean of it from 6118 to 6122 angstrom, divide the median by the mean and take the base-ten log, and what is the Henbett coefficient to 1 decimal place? 0.2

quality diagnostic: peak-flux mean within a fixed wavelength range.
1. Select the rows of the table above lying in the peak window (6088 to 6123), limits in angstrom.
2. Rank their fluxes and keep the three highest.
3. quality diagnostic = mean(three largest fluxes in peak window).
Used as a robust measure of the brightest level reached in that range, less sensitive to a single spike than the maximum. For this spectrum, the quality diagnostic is 3.44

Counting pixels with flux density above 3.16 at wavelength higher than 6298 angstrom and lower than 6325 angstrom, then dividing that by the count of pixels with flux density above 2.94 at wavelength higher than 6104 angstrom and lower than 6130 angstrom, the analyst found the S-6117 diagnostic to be 1.00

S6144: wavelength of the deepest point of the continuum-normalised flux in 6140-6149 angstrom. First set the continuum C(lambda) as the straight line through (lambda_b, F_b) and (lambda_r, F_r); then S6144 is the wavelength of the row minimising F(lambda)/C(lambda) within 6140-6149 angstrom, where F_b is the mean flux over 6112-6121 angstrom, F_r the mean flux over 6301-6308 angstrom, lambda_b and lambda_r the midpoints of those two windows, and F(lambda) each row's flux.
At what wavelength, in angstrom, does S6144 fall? 6145.26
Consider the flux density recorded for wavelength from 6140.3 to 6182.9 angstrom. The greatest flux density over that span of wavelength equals 3.548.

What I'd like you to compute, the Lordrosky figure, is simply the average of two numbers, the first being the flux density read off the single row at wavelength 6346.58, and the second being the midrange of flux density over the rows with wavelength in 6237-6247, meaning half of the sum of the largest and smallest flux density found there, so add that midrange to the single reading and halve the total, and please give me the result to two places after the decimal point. 2.85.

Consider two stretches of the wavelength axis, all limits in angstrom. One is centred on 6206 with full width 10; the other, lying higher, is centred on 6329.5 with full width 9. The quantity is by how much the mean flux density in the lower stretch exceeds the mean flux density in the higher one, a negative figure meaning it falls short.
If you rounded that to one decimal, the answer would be -0.3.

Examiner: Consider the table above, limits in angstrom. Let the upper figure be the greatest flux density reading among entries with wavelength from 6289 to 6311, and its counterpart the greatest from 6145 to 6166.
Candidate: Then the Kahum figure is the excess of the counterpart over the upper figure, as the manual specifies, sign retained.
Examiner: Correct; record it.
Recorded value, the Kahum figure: -0.7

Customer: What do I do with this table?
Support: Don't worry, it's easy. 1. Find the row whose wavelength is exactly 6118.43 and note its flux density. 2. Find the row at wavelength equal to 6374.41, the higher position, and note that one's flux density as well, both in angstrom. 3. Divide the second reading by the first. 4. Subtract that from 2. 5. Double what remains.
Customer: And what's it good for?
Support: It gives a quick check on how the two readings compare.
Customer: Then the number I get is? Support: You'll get 1.7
